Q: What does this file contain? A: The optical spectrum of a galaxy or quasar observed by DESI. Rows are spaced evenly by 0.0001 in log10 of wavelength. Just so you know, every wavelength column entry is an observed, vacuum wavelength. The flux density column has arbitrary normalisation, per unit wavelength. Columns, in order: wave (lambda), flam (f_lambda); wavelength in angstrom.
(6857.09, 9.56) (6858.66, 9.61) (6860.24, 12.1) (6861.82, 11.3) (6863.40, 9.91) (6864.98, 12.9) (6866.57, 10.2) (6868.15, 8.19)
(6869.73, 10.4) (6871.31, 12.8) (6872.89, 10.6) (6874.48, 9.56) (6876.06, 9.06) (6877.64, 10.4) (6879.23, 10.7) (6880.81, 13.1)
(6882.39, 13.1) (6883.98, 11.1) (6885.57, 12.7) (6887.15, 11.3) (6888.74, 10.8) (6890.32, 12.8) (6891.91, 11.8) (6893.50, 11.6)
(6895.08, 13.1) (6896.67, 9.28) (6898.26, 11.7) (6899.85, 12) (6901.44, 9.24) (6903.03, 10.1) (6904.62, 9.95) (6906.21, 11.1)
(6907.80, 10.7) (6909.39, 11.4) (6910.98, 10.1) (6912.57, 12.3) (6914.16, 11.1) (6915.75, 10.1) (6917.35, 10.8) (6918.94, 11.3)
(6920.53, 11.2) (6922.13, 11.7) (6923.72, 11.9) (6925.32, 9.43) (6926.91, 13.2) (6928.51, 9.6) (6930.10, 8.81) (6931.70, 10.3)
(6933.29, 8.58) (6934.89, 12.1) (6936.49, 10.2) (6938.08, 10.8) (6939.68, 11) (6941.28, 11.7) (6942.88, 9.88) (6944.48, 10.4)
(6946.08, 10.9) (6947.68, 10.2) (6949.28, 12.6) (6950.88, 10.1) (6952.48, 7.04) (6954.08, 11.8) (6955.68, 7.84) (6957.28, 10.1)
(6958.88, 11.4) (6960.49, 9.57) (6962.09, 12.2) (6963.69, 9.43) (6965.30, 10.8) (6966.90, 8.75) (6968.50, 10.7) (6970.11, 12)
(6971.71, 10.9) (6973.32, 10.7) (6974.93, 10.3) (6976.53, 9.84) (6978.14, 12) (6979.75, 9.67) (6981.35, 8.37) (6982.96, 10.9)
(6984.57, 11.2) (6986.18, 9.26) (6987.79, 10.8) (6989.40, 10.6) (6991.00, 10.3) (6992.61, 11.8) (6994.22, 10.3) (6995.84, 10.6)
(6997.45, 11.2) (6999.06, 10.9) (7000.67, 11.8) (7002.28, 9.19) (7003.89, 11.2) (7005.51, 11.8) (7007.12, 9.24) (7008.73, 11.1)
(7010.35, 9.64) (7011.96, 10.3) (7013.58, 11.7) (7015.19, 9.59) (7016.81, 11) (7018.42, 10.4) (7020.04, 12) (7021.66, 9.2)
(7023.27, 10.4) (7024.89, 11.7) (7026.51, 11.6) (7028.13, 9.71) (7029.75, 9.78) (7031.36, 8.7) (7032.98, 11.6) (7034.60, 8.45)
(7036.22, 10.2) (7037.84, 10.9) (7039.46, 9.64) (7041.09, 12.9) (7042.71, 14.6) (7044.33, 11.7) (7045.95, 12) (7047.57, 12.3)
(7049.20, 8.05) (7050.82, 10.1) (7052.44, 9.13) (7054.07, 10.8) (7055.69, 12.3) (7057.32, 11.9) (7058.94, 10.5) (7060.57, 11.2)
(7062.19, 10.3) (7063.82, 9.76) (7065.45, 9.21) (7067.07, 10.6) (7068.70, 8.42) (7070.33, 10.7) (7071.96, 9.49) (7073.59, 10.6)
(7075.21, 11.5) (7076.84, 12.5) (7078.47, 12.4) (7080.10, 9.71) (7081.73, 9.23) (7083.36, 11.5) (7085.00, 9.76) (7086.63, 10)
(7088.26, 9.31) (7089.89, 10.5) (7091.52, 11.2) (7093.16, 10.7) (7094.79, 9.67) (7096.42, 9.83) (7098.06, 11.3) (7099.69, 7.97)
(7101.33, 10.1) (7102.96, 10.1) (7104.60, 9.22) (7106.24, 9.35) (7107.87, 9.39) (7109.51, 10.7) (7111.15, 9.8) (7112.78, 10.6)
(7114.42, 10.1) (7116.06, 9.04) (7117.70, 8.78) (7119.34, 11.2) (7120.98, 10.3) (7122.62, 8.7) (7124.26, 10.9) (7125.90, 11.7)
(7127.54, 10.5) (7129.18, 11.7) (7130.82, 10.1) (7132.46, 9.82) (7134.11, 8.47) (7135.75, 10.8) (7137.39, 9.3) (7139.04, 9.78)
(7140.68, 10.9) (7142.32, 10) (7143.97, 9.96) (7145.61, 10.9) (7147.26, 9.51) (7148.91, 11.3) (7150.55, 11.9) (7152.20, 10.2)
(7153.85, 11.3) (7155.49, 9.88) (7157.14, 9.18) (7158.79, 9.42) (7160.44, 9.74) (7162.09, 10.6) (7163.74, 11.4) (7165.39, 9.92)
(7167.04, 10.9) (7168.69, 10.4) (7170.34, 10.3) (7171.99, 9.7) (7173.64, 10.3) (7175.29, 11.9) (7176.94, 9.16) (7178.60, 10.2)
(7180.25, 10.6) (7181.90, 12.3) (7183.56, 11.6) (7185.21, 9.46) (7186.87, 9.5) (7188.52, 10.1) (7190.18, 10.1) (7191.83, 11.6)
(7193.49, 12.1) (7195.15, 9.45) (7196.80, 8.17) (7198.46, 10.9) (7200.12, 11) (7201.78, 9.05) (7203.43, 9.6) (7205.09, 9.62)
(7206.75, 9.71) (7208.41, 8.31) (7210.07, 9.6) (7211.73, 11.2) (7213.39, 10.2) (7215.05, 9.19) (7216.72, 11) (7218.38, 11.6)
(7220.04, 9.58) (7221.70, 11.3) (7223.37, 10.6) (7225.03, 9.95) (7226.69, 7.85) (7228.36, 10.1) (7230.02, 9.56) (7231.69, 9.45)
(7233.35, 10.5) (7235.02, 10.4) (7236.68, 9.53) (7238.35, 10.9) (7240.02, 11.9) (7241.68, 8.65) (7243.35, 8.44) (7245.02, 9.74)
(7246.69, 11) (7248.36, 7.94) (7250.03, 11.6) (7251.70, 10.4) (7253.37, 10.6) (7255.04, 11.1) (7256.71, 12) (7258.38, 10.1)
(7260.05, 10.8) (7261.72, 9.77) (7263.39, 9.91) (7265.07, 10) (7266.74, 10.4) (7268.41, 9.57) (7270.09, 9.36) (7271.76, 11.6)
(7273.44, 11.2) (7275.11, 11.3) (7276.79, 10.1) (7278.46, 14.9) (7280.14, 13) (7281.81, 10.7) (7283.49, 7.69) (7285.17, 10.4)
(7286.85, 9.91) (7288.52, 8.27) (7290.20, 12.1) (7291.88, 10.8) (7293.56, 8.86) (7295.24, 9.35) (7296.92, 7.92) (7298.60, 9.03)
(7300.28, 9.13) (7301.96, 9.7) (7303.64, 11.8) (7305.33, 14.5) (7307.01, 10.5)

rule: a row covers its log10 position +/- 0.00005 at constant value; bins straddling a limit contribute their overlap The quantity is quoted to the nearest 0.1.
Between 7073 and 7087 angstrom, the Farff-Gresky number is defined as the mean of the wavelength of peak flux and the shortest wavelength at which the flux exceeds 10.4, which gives 7075.2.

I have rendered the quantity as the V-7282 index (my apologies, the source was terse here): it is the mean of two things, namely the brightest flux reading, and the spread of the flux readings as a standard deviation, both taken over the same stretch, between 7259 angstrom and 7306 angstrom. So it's 8.3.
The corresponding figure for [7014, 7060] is 8.0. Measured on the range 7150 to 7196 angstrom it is 6.6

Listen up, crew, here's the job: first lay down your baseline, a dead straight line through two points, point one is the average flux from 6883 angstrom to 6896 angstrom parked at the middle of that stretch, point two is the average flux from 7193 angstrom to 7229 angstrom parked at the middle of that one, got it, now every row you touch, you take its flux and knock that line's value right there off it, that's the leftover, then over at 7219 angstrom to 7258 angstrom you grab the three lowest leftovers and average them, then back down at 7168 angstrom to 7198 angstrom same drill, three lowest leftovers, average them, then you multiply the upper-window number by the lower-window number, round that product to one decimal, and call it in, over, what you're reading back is 2.1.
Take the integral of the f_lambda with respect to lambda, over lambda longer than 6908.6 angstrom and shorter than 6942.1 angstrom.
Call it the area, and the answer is 363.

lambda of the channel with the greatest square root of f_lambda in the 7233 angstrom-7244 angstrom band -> 7240.02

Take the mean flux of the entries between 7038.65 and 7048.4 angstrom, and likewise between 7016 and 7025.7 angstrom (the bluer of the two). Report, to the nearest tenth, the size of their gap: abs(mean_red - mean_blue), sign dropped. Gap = 1.4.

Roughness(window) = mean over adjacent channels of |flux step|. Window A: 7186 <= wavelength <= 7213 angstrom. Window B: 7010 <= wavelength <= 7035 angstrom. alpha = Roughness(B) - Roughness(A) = 0.40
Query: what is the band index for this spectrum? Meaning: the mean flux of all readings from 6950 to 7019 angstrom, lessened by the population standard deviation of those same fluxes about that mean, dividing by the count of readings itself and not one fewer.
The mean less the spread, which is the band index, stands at 9.29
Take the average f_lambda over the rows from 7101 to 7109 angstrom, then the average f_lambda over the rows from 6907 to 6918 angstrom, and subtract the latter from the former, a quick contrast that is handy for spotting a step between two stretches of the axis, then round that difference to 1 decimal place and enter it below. -1.3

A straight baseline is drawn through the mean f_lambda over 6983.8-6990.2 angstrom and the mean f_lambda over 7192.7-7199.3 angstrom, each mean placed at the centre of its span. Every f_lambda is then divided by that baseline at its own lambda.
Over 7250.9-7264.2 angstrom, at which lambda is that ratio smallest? 7261.72 angstrom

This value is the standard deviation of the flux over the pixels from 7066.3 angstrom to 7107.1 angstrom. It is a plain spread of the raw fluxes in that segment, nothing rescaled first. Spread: 1.1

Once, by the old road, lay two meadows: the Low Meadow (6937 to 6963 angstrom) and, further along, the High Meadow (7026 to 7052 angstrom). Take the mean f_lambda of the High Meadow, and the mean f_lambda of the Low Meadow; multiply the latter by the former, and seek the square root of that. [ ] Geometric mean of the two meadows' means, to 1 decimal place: 10.6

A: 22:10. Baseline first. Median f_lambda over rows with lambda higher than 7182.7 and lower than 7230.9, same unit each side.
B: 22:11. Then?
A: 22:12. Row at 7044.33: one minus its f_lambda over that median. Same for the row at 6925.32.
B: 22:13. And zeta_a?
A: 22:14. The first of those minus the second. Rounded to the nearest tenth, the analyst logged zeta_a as -0.2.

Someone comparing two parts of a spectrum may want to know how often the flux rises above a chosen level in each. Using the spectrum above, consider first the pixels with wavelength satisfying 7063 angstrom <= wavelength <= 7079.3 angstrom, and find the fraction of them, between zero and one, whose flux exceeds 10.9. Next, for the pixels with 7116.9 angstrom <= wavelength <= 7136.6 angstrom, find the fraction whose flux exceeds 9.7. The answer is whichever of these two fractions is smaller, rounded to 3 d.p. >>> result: 0.300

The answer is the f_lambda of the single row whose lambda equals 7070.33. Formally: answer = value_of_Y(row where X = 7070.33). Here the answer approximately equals 10.7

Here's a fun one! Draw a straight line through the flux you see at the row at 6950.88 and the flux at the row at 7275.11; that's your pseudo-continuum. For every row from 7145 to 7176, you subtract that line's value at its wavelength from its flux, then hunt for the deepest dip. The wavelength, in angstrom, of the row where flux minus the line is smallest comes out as 7157.14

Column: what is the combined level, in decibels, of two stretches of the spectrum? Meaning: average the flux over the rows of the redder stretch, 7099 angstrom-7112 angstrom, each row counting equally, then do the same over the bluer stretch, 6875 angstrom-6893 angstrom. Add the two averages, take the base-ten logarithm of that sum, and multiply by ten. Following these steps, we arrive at 13.2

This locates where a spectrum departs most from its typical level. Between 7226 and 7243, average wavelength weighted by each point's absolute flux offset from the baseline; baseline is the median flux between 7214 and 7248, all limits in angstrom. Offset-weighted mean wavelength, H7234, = 7234.9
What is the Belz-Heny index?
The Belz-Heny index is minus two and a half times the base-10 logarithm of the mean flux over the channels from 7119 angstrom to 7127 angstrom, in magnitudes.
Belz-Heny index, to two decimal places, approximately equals -2.56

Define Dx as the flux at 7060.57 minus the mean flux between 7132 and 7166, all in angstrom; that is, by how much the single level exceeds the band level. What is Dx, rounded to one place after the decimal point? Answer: 1.0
